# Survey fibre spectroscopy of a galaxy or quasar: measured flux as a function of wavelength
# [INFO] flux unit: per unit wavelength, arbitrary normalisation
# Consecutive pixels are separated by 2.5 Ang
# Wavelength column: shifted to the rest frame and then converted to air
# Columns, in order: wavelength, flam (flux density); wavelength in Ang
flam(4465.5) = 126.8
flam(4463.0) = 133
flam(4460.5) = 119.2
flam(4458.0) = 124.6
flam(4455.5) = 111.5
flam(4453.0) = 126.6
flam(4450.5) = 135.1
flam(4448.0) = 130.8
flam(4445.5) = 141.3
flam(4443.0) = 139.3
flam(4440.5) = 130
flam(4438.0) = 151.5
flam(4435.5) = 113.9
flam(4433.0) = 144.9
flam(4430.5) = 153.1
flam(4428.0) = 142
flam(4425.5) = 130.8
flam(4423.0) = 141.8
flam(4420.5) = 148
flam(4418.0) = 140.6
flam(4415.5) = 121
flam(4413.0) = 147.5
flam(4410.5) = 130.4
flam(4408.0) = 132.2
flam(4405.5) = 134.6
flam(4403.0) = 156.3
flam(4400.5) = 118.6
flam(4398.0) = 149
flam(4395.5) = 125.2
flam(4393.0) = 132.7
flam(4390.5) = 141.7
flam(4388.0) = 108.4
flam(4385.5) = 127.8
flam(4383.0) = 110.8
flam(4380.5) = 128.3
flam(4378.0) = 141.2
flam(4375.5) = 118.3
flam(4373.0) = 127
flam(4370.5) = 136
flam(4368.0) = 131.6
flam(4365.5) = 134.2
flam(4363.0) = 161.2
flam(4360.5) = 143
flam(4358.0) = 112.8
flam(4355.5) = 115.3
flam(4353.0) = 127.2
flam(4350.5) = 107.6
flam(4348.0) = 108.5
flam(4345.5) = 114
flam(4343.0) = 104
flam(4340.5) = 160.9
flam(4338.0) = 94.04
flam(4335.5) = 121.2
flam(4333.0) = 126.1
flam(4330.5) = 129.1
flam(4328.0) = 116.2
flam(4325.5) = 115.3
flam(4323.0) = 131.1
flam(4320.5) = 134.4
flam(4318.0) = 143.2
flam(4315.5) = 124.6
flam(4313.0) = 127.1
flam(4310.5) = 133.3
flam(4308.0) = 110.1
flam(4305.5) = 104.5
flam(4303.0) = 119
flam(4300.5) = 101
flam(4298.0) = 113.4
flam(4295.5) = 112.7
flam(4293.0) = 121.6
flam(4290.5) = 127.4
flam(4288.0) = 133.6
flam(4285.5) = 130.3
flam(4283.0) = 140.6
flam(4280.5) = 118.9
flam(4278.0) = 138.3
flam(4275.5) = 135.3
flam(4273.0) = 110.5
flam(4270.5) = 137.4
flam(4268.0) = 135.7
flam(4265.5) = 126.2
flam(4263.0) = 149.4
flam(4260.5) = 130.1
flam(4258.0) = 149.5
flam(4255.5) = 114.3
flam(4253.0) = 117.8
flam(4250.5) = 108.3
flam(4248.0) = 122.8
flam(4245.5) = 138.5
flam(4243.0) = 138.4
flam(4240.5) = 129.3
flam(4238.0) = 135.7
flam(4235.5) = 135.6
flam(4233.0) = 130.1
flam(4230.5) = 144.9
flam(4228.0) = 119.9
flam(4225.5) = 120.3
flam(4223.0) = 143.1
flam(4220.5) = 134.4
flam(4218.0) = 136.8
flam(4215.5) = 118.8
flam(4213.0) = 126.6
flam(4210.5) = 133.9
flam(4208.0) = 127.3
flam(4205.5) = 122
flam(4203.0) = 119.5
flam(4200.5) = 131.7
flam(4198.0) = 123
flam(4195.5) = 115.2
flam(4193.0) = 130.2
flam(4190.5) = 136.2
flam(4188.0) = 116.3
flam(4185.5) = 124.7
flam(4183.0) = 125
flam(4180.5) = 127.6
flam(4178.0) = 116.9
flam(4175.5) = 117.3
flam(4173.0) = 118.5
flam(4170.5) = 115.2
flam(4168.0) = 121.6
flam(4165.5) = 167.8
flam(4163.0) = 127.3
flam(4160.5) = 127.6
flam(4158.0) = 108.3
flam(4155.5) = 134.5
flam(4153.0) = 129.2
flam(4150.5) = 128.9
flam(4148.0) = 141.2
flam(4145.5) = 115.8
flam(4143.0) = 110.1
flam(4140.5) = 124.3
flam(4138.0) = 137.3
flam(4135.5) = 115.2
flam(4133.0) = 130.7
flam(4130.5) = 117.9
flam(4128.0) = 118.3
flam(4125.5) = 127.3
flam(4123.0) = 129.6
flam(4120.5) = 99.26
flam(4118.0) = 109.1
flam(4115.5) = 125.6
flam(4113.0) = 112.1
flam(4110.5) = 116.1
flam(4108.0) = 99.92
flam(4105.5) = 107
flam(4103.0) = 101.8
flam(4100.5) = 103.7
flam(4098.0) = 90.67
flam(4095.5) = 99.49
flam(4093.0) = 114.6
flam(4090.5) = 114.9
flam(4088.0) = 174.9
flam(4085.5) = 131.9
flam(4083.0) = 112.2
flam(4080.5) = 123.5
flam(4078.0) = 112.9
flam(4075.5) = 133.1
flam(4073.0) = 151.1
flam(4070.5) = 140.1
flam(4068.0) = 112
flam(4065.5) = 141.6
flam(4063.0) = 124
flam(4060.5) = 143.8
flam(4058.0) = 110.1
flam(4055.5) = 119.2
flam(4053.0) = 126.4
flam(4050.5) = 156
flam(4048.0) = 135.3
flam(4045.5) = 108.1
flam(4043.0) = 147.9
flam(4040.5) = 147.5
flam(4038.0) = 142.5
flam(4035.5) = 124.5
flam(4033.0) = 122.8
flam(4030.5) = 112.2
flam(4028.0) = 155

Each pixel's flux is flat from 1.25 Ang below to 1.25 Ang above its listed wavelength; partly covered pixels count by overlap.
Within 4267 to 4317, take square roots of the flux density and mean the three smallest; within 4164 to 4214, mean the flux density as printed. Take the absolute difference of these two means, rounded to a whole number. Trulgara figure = 116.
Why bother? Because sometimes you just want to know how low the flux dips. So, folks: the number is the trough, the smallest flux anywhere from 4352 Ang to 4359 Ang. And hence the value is 112.8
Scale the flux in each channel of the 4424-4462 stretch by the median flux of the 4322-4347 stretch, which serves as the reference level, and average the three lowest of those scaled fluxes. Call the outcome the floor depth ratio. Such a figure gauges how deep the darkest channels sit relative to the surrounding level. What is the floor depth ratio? 0.968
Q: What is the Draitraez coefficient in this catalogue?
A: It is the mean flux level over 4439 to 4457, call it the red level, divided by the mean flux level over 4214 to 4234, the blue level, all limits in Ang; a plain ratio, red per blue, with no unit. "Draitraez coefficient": 1.00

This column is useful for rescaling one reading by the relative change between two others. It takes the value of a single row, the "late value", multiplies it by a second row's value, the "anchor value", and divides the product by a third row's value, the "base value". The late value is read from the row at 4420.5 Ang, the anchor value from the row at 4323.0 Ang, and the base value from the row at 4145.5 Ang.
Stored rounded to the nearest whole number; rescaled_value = 168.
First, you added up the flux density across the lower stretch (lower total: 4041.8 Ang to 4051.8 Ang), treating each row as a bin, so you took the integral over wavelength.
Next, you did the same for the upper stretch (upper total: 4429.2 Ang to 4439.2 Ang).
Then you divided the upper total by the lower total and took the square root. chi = 1.01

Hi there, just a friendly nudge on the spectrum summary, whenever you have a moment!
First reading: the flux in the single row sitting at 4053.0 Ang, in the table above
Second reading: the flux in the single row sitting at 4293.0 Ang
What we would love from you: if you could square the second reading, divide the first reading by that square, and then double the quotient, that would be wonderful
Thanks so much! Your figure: 0.017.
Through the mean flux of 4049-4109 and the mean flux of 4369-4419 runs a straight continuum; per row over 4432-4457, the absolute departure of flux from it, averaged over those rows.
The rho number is 10.0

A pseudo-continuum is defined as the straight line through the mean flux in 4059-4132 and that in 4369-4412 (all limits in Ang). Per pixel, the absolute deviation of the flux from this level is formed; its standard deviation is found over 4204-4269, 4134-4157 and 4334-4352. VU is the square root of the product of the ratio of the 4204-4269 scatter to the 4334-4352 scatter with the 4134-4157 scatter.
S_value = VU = 1.93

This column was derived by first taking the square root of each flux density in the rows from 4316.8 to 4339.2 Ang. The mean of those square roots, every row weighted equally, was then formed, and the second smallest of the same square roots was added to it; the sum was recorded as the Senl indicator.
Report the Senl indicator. 21.8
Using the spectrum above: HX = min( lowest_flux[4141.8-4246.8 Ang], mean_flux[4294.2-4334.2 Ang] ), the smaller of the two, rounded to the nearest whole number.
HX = 108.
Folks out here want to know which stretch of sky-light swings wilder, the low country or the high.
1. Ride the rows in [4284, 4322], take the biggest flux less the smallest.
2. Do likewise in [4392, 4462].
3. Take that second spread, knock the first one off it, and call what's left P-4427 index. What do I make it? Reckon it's 3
